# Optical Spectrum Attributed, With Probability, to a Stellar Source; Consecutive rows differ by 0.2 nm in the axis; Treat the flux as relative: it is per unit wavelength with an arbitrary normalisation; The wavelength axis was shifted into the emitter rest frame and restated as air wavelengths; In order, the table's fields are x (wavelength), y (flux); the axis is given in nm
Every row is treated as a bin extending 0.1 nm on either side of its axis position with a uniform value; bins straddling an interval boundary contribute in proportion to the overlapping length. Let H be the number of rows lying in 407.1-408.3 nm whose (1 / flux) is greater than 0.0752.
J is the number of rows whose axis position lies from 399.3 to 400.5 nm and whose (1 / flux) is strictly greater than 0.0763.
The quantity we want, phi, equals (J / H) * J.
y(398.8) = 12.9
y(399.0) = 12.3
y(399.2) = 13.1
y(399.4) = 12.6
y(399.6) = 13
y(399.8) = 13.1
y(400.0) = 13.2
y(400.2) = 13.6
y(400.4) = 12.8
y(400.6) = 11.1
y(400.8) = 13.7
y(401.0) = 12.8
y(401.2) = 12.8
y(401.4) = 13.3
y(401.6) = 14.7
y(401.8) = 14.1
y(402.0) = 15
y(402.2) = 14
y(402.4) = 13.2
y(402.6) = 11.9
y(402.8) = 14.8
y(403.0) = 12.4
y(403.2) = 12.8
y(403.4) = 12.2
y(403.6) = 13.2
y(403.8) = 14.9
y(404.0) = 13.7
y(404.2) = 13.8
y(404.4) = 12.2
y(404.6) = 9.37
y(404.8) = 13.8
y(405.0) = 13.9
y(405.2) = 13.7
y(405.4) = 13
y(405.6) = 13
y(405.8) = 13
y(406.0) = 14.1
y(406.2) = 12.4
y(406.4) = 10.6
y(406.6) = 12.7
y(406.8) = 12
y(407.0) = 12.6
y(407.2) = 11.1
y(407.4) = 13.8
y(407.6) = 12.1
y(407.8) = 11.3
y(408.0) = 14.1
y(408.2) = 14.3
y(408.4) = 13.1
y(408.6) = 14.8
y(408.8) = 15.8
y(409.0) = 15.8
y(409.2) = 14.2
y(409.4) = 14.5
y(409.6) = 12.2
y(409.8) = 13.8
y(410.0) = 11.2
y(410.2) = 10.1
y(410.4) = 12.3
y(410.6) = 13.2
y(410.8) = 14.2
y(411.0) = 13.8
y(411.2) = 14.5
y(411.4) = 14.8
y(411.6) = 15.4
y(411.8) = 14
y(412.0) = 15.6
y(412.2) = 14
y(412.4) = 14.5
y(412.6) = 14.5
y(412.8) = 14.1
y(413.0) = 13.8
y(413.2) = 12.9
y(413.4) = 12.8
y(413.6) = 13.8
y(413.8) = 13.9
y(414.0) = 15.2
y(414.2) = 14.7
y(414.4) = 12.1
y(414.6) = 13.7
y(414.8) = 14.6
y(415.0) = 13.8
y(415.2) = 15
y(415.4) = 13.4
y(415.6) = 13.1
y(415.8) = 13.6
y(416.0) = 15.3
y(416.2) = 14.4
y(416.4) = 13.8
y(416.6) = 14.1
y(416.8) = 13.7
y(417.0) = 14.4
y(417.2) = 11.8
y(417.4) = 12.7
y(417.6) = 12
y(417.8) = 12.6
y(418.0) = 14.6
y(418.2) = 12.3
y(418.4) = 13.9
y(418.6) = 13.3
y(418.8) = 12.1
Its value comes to 5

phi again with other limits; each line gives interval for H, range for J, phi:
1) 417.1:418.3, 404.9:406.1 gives 2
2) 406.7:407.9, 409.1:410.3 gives 2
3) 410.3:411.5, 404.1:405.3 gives 2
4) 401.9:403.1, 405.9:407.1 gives 8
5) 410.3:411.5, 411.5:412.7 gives 0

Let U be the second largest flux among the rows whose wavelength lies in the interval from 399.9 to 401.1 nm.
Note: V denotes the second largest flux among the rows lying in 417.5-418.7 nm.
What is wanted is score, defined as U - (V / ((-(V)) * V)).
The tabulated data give 13.7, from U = 13.6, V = 13.9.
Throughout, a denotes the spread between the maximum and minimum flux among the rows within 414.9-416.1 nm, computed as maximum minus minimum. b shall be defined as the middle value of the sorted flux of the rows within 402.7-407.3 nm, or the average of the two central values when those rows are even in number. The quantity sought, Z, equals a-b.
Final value -10.8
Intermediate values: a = 2.2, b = 13.0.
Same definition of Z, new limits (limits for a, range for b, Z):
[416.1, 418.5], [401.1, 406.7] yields -10.4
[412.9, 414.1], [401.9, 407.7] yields -10.6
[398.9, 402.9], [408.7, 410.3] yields -10.1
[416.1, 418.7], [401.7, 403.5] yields -10.4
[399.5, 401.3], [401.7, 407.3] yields -10.4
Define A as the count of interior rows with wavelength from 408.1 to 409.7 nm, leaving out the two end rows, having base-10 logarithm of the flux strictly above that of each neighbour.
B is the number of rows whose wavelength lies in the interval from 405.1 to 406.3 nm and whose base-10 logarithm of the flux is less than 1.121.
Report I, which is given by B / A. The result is 4.0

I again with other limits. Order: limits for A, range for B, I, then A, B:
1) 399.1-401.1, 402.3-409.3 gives 10.0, 2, 20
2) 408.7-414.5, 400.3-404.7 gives 2.0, 6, 12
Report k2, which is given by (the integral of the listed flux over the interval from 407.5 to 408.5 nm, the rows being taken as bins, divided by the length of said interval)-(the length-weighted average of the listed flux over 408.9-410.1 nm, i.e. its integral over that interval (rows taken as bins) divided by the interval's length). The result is -0.6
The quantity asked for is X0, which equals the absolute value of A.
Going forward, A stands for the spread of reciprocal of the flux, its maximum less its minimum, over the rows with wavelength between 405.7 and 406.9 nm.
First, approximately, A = 0.023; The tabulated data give 0.023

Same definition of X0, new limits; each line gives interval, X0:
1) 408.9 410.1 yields 0.026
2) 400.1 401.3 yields 0.017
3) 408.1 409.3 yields 0.013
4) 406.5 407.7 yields 0.018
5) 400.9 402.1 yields 0.011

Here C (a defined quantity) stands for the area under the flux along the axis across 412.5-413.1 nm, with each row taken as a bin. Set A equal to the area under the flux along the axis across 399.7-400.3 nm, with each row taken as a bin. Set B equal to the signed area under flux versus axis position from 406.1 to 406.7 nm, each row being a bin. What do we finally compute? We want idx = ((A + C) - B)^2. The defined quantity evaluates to 87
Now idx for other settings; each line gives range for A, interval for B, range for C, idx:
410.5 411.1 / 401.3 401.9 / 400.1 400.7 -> 54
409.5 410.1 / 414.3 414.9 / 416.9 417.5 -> 51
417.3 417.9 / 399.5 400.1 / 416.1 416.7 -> 65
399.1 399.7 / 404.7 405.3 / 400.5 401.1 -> 49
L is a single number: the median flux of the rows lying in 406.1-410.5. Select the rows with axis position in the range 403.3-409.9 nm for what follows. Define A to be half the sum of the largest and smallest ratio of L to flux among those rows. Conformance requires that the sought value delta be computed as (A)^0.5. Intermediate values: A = 1.08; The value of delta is 1.04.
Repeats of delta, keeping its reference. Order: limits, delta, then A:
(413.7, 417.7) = 0.97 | 0.95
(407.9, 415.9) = 1.01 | 1.03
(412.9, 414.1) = 0.95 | 0.91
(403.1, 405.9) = 1.05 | 1.10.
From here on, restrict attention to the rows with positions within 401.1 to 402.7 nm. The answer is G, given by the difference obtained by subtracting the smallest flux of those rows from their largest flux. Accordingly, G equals 3.1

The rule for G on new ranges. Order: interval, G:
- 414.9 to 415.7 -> 1.9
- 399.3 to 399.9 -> 0.5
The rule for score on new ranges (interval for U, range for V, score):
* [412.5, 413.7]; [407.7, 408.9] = 14.2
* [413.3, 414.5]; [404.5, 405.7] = 14.8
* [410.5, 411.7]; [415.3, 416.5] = 14.9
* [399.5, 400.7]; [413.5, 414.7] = 13.3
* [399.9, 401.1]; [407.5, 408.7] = 13.7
